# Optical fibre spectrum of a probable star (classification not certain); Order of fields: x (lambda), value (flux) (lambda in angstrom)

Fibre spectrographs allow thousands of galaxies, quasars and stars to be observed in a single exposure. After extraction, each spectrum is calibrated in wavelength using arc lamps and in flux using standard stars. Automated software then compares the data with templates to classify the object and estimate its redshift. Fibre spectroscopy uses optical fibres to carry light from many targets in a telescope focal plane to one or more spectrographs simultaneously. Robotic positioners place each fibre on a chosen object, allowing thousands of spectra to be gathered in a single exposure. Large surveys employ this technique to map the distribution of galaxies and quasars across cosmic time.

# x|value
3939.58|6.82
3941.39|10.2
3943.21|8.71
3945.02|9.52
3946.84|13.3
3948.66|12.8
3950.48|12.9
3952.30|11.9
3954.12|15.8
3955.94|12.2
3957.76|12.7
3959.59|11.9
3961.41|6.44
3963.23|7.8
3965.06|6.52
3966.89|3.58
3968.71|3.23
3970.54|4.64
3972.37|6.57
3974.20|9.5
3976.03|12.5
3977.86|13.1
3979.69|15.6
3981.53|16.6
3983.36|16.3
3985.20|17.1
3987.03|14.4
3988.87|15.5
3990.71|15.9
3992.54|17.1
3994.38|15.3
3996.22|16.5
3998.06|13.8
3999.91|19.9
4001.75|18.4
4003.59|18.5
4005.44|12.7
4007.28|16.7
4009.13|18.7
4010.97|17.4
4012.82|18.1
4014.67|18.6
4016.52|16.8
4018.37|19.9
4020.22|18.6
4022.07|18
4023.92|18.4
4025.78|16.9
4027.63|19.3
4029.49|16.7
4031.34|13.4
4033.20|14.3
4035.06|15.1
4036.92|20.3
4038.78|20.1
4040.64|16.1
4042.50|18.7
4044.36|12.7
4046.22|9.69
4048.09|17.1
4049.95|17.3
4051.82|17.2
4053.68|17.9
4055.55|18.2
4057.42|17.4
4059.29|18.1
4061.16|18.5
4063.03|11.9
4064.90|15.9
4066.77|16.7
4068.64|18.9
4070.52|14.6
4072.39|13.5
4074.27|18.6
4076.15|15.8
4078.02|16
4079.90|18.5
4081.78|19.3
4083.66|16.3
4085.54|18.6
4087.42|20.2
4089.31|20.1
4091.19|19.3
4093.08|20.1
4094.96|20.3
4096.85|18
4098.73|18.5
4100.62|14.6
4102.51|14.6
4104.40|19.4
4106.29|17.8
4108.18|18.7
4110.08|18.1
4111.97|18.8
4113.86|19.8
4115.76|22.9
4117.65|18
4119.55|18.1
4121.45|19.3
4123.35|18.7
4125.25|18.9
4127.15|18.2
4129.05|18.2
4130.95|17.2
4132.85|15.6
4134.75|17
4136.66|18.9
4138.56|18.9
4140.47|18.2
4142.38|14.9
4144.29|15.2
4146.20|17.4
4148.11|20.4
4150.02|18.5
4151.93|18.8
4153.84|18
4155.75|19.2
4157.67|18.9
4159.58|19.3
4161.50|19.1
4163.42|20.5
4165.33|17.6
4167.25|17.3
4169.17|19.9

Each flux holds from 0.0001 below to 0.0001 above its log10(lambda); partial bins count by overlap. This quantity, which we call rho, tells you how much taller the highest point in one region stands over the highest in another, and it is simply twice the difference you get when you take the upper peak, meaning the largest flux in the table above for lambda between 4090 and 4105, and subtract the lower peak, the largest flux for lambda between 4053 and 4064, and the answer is 3.6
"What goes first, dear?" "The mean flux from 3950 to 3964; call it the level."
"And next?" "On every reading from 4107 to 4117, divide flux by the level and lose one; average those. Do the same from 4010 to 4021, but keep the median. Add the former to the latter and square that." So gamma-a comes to 1.7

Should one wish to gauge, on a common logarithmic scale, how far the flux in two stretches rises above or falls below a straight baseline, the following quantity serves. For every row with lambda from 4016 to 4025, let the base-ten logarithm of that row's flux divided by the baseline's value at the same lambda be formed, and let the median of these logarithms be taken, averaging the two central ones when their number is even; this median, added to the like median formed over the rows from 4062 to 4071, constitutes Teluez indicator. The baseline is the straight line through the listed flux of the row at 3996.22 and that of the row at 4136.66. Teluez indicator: -0.011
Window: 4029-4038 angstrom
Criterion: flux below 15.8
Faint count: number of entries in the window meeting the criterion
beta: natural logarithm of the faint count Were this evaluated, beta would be 1.10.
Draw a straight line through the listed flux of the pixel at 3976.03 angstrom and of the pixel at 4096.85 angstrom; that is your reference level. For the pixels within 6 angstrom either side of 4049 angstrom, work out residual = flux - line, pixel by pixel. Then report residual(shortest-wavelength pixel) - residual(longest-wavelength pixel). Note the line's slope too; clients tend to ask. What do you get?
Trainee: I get -5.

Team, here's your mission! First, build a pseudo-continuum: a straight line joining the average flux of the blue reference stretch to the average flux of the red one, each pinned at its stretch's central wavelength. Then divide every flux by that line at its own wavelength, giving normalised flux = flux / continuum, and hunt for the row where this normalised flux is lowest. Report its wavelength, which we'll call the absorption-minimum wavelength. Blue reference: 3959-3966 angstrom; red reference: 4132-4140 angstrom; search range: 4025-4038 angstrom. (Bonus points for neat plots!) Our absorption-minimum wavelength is 4031.34 angstrom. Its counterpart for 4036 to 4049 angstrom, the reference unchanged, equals 4046.22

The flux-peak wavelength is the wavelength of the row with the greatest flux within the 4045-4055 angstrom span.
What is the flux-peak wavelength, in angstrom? 4053.68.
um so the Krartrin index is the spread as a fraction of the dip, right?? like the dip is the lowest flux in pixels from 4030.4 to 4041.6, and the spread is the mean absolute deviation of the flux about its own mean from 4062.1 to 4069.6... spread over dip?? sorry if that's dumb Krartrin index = 0.15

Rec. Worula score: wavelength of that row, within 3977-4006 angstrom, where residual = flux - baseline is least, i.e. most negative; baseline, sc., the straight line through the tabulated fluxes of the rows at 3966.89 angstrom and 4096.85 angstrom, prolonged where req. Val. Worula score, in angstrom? 4005.44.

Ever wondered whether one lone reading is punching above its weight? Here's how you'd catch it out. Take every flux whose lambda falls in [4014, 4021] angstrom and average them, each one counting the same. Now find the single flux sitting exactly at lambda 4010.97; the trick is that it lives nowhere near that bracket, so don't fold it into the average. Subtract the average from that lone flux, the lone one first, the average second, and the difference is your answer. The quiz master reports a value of -1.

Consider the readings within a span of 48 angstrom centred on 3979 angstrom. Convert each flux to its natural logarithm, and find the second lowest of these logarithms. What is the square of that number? 1.6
